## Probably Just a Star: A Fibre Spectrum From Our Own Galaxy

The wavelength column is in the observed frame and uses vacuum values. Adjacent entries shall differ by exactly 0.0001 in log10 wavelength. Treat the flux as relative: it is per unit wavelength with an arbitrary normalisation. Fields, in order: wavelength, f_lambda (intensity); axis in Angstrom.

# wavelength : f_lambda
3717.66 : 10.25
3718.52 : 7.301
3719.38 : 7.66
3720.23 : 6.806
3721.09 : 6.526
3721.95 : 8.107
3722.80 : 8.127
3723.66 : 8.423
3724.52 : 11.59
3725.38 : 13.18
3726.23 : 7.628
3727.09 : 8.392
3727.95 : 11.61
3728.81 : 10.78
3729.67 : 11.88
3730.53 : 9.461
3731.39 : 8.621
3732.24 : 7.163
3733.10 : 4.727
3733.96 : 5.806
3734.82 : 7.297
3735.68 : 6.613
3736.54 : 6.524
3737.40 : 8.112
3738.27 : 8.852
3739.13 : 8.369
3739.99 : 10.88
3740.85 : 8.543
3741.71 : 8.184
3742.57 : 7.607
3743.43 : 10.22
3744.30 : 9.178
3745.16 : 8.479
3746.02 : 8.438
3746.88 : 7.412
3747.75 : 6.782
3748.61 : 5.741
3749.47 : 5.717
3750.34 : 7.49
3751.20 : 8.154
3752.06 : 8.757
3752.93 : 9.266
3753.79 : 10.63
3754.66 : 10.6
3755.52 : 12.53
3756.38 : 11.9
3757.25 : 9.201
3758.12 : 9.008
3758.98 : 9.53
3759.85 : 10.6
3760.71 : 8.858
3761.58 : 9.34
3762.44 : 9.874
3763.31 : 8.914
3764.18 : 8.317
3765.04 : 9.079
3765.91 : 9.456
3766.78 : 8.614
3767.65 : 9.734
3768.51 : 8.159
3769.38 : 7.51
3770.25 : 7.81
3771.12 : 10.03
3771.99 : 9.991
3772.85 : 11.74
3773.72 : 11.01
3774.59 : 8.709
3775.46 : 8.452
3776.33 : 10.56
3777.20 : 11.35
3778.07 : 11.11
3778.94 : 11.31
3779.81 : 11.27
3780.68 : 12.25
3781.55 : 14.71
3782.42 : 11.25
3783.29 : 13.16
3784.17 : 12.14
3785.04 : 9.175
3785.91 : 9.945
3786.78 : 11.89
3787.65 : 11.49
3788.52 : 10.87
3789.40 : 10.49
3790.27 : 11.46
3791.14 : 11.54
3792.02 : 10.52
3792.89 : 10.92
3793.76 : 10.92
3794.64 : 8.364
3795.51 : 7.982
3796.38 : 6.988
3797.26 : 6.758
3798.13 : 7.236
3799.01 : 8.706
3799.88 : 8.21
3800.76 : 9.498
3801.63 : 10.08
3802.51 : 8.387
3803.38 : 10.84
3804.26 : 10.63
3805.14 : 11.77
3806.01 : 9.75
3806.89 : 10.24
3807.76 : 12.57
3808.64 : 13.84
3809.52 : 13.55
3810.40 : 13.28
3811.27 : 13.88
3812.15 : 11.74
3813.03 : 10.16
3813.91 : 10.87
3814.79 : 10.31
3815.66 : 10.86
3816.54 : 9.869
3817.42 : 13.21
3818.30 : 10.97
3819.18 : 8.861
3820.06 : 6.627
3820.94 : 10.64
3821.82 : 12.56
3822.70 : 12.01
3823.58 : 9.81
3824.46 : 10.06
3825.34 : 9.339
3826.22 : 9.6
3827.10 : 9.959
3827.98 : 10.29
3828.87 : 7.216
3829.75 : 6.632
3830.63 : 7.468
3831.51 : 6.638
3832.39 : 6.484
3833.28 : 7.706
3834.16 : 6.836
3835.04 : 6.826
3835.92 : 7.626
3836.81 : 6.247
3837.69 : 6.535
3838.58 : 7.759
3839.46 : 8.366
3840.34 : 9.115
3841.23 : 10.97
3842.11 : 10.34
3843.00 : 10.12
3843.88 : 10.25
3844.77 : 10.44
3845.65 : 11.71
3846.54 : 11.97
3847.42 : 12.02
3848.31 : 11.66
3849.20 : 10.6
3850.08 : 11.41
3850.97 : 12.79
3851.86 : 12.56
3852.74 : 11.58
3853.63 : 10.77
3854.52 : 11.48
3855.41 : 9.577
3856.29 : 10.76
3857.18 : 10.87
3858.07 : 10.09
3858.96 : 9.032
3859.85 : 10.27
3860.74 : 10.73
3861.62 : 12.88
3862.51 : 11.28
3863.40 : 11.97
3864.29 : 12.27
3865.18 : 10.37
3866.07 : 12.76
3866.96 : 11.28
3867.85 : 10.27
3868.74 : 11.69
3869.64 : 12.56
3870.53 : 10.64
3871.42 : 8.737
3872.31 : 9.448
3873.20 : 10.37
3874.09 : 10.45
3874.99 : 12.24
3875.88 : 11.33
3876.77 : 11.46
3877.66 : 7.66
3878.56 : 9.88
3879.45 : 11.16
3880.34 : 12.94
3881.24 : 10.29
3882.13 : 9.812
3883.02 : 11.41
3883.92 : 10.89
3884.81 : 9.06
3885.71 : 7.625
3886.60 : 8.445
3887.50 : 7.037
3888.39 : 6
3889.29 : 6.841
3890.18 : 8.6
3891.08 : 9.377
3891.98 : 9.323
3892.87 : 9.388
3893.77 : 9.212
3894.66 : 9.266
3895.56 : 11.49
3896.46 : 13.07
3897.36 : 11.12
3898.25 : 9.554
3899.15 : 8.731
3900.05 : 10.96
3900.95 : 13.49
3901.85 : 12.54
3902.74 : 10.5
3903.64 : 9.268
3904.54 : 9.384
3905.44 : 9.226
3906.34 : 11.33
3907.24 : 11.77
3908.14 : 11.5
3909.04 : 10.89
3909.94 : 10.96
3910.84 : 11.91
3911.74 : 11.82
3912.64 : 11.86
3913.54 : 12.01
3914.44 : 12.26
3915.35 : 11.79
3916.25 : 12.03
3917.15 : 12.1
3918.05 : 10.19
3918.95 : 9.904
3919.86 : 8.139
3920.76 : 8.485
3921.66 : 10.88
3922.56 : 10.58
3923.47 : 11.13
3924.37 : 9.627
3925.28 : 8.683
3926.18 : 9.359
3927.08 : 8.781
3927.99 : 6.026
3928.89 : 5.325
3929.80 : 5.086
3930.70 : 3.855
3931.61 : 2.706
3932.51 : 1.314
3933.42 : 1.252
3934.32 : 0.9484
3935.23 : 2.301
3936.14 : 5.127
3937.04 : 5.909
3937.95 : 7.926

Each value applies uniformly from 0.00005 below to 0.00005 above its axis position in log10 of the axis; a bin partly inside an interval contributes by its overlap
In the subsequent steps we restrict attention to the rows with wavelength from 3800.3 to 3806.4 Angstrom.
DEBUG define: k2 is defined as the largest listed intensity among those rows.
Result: 11.77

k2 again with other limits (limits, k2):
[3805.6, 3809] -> 13.84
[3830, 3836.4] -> 7.706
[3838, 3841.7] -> 10.97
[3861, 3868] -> 12.88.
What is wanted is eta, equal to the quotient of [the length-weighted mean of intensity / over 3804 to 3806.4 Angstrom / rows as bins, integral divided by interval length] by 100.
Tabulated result 0.108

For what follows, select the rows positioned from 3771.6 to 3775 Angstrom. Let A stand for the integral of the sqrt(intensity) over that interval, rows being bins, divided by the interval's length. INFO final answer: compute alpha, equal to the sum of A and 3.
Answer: 6.22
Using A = 3.22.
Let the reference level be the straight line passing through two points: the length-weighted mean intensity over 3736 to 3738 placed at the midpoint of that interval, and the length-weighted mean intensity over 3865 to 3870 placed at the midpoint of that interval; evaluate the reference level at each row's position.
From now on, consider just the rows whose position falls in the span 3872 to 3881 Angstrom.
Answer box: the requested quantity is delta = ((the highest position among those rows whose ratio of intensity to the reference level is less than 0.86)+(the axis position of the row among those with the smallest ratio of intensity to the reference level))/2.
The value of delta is 3878.1 Angstrom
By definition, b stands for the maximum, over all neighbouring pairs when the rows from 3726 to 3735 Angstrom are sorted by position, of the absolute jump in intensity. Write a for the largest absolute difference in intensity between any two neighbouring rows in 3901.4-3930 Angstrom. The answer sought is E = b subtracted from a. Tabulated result -0.5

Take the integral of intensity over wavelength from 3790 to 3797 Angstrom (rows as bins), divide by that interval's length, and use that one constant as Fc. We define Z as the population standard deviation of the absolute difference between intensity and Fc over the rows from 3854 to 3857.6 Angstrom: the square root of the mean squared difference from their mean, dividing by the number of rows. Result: 0.6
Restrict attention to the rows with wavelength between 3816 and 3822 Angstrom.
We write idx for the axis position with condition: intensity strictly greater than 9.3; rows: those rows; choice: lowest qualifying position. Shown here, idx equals 3816.54 Angstrom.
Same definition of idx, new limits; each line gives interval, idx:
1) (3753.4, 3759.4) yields 3753.79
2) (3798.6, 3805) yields 3800.76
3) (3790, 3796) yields 3790.27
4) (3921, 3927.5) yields 3921.66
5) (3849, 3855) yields 3849.20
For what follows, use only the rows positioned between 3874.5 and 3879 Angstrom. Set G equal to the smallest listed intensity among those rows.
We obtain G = 7.66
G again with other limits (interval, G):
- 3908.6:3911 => 10.89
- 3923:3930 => 5.086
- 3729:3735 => 4.727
